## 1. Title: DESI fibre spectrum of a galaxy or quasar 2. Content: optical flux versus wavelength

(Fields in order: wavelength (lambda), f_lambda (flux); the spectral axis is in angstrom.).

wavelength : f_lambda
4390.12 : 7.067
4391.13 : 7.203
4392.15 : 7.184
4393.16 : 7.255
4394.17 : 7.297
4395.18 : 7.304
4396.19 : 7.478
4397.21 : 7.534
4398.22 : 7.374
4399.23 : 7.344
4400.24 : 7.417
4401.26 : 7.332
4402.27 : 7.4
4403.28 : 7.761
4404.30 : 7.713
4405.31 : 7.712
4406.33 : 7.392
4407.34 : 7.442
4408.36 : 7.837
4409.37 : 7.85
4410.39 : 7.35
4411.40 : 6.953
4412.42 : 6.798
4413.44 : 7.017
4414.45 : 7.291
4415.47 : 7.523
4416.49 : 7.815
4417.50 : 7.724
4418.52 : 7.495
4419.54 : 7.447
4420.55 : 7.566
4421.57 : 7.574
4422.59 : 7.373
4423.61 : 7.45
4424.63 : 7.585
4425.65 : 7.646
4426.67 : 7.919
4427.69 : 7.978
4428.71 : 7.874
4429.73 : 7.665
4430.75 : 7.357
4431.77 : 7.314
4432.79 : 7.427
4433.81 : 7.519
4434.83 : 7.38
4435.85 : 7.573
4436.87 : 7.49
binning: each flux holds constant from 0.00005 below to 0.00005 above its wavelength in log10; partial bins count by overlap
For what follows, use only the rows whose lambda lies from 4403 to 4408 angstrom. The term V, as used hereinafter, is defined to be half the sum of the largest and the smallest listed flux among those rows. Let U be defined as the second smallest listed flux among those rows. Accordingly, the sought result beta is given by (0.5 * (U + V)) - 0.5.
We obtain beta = 7.01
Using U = 7.442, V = 7.58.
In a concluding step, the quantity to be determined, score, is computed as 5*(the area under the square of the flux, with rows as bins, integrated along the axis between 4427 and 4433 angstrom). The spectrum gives 1744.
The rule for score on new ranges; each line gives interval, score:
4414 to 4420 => 1711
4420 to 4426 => 1701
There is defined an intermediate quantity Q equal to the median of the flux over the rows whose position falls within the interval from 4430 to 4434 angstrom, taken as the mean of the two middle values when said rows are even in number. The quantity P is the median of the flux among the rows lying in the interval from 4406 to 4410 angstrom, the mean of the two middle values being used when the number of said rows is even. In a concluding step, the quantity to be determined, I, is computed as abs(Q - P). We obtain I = 0.2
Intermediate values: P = 7.64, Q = 7.4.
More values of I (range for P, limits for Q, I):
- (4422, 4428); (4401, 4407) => 0.1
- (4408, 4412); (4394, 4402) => 0.2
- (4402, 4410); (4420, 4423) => 0.1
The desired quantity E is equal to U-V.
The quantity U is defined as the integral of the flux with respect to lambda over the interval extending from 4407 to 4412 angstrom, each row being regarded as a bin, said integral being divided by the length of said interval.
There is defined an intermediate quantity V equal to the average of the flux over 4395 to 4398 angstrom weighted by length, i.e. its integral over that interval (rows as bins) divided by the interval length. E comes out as 0.0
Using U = 7.47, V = 7.44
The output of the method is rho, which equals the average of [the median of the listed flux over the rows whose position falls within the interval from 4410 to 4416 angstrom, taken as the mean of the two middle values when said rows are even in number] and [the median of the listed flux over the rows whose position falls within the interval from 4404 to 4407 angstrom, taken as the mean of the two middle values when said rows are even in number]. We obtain 7.43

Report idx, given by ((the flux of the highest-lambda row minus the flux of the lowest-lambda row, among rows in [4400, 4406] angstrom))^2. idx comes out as 0.087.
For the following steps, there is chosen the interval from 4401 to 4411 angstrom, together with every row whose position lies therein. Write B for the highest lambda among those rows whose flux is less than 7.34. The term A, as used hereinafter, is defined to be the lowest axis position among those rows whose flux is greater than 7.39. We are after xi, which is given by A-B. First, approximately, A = 4402.27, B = 4401.26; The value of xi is 1.0 angstrom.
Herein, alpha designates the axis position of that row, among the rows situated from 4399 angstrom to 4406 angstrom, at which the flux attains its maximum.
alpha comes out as 4403.28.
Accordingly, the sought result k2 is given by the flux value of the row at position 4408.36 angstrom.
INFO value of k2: 7.837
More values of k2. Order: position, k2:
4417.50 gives 7.724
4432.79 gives 7.427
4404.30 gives 7.713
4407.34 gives 7.442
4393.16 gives 7.255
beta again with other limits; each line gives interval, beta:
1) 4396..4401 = 6.91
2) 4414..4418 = 7.04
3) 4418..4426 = 6.98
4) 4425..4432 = 7.00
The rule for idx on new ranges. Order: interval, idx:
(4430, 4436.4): 0.047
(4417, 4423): 0.123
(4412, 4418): 0.857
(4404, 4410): 0.019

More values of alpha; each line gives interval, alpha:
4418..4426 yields 4425.65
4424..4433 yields 4427.69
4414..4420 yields 4416.49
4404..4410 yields 4409.37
